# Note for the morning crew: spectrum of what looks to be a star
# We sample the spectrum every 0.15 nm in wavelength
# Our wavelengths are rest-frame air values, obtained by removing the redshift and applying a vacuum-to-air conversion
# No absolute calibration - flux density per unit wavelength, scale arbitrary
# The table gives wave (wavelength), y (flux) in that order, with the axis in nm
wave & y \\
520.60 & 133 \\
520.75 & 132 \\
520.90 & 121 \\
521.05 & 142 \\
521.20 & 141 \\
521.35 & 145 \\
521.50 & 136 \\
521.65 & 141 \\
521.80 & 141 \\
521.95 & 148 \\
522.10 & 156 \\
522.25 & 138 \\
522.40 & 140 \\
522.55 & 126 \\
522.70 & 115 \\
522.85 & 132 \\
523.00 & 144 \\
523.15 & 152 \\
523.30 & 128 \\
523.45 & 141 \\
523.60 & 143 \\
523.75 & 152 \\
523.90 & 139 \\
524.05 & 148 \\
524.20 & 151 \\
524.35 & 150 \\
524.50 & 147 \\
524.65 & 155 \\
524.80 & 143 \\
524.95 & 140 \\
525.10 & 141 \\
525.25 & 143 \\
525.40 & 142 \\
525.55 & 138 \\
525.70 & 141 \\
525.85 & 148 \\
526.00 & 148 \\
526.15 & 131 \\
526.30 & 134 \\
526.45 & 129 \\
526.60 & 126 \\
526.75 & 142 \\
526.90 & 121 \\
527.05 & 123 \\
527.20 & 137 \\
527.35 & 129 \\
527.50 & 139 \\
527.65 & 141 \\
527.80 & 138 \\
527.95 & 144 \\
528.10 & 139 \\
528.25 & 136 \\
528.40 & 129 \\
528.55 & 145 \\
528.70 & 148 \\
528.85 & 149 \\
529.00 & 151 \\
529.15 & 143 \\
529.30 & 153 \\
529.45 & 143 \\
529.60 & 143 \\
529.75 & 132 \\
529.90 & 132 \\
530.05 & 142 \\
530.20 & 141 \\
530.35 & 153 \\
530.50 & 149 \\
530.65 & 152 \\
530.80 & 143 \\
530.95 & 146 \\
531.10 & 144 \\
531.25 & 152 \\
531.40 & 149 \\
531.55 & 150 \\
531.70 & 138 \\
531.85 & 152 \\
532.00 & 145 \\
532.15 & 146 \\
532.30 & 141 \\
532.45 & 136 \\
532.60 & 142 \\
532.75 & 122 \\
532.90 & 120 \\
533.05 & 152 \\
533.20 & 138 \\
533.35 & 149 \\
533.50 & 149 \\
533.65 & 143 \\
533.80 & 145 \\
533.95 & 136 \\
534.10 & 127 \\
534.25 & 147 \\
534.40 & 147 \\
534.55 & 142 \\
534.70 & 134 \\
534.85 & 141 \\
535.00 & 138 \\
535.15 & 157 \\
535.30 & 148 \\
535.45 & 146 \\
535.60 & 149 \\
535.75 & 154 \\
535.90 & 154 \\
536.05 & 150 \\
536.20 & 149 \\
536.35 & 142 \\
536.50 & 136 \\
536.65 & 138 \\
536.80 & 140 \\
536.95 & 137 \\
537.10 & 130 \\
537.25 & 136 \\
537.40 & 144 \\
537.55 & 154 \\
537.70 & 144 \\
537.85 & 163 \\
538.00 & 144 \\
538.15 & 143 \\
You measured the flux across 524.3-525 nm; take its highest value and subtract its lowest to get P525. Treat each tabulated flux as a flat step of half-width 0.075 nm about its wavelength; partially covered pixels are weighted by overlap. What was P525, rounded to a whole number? 15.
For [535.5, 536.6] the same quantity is 18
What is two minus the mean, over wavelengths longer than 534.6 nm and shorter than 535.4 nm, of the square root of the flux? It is -9.98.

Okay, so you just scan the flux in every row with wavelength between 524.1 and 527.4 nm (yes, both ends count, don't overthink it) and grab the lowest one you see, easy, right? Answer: 121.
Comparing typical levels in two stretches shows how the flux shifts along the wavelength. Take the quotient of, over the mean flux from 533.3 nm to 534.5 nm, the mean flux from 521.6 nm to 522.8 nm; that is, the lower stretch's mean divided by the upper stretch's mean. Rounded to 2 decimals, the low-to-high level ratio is 0.97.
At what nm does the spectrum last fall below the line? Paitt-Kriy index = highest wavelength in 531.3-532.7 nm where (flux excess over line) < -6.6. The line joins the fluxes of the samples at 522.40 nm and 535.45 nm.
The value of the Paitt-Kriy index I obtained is 532.45 nm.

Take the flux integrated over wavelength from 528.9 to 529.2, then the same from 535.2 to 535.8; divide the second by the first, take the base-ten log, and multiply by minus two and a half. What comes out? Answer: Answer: -0.8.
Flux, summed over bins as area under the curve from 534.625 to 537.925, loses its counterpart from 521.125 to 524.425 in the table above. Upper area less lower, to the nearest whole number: 12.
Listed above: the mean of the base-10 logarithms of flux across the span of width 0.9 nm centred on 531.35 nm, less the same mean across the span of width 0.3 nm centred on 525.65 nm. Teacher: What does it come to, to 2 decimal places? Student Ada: 0.02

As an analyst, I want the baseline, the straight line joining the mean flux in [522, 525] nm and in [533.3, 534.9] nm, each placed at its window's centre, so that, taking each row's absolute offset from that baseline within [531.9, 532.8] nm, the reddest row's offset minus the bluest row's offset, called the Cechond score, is 17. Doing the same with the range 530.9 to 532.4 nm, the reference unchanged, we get -3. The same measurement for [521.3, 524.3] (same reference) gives 6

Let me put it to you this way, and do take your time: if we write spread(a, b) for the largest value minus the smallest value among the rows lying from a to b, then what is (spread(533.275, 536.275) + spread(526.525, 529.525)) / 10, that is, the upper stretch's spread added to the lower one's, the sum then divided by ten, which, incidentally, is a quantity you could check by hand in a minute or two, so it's 6.2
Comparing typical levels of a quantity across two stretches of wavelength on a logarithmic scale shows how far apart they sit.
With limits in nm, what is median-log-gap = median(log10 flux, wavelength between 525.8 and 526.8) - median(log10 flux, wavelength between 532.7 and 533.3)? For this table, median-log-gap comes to 0.01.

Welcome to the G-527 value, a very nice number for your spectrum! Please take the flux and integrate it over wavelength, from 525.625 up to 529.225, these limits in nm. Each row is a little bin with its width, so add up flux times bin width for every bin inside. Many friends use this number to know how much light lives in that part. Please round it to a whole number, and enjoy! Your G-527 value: 497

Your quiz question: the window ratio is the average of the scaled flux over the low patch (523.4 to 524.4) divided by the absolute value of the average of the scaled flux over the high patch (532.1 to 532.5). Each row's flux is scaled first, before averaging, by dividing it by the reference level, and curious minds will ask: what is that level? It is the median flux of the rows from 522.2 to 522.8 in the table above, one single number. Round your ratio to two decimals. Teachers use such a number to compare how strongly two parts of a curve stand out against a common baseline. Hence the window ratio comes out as 1.04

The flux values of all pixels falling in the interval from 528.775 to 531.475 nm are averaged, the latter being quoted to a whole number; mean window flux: 145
